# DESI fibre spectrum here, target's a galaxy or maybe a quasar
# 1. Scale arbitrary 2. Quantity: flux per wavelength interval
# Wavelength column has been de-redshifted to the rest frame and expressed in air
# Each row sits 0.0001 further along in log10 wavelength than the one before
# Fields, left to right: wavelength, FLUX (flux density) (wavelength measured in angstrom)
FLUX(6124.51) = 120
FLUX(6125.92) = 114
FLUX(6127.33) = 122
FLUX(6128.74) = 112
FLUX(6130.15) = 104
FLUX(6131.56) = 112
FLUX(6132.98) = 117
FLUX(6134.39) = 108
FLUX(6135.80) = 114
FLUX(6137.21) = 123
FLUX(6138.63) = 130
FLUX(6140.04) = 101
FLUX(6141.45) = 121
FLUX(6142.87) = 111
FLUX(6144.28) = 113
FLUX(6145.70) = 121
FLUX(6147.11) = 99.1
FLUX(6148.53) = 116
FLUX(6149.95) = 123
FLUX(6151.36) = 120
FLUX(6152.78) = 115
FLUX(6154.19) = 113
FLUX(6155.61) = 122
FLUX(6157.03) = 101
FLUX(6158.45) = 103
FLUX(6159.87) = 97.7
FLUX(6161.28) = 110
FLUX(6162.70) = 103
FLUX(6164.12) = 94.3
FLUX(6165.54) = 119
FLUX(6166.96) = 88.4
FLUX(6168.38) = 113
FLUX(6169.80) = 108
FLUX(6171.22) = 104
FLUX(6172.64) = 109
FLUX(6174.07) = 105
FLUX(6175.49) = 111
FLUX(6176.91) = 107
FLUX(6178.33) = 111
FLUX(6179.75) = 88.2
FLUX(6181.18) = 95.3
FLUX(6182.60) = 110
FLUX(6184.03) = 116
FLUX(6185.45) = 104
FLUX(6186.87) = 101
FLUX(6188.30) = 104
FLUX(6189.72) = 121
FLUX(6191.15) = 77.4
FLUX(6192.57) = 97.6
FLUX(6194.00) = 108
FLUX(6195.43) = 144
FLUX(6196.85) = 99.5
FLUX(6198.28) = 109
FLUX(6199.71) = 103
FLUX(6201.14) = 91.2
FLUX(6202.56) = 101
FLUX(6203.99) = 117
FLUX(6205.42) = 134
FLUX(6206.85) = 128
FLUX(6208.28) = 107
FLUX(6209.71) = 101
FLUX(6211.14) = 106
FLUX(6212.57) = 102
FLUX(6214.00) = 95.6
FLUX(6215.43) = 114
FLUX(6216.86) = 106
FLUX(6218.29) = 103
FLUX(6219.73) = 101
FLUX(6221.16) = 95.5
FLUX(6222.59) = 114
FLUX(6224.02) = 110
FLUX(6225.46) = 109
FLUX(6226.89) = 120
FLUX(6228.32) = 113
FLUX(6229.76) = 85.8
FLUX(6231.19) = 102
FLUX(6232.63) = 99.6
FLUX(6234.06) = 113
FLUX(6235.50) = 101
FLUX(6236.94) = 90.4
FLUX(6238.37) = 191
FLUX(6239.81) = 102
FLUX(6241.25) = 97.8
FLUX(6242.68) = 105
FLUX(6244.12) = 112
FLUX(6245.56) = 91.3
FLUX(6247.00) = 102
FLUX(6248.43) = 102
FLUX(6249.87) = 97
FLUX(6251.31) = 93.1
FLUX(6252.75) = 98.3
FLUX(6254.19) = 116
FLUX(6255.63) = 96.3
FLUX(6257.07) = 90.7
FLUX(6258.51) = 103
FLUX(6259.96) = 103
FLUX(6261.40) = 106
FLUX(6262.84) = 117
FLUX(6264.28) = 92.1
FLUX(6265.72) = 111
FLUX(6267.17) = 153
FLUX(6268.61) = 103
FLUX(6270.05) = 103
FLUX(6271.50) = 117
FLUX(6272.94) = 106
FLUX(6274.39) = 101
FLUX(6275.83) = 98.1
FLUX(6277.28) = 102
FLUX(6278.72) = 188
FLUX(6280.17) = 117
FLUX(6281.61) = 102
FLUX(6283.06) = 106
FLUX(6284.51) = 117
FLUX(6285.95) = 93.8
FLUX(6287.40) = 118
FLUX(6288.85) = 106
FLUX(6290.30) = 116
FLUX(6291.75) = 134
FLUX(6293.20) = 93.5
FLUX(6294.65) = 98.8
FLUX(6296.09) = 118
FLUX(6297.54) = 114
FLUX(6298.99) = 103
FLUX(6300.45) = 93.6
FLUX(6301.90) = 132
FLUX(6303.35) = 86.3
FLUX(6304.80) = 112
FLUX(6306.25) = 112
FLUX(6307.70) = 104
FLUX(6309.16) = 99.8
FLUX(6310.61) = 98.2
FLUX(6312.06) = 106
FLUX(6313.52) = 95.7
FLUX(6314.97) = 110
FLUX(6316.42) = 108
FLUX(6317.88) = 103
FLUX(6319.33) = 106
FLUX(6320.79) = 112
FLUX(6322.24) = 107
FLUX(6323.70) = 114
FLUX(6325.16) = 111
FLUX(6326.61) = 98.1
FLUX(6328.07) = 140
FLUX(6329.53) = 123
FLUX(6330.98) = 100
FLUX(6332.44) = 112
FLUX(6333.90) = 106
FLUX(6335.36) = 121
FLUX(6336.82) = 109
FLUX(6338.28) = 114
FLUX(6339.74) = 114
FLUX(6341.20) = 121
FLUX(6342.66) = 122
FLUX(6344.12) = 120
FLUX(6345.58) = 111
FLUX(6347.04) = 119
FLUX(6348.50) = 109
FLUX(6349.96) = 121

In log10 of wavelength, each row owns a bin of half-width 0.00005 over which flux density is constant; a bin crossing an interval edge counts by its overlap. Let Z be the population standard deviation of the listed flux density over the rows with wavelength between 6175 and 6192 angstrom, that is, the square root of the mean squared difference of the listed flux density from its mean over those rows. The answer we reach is 11.6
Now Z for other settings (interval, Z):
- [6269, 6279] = 29.7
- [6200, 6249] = 17.7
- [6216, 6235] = 8.7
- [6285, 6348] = 11.1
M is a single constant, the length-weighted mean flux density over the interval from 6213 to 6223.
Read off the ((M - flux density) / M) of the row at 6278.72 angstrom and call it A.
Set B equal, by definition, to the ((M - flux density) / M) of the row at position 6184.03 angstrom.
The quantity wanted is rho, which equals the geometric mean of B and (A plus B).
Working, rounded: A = -0.81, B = -0.12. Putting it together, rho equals 0.3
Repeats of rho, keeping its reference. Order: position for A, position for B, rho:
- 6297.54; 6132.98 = 0.2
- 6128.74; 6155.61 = 0.2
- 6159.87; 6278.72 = 0.8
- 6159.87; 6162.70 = 0.0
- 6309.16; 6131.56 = 0.1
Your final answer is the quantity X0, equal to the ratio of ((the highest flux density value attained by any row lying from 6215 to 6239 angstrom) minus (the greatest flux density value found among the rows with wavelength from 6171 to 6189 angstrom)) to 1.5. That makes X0 50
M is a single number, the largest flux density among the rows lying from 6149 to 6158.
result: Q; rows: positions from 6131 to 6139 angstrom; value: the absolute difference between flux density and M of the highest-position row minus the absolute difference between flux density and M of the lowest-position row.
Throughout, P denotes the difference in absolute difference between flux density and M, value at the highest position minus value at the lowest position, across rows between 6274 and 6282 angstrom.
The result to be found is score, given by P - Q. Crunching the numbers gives 3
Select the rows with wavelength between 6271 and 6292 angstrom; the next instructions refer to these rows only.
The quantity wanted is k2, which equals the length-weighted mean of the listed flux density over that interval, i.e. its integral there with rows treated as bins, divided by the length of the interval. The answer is 114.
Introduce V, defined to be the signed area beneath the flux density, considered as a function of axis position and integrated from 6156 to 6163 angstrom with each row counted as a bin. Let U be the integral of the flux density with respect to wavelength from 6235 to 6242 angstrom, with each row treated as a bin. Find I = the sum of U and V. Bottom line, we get 1545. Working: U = 818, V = 727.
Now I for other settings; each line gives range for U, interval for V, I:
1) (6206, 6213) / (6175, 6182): 1484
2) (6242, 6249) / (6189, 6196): 1480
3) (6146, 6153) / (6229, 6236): 1506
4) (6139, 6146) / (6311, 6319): 1632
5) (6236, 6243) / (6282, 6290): 1688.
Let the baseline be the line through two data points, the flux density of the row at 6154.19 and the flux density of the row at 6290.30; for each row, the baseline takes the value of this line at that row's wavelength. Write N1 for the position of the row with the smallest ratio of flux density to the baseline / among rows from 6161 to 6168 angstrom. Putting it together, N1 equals 6166.96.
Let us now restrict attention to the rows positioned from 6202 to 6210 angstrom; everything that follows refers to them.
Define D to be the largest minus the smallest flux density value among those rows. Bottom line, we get 33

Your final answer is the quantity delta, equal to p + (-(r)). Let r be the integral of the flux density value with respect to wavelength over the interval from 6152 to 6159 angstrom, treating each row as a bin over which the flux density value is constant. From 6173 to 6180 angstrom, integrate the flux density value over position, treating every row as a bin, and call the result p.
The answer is -37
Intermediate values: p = 740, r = 777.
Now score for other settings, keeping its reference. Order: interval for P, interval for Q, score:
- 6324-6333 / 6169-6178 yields -2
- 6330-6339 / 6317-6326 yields -6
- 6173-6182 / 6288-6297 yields 22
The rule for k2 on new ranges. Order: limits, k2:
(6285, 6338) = 109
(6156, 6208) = 107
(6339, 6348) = 118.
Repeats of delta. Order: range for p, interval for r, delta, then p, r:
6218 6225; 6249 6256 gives 32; 734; 702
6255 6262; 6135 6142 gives -126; 698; 824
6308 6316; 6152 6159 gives 41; 818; 777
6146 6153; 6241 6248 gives 91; 805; 714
